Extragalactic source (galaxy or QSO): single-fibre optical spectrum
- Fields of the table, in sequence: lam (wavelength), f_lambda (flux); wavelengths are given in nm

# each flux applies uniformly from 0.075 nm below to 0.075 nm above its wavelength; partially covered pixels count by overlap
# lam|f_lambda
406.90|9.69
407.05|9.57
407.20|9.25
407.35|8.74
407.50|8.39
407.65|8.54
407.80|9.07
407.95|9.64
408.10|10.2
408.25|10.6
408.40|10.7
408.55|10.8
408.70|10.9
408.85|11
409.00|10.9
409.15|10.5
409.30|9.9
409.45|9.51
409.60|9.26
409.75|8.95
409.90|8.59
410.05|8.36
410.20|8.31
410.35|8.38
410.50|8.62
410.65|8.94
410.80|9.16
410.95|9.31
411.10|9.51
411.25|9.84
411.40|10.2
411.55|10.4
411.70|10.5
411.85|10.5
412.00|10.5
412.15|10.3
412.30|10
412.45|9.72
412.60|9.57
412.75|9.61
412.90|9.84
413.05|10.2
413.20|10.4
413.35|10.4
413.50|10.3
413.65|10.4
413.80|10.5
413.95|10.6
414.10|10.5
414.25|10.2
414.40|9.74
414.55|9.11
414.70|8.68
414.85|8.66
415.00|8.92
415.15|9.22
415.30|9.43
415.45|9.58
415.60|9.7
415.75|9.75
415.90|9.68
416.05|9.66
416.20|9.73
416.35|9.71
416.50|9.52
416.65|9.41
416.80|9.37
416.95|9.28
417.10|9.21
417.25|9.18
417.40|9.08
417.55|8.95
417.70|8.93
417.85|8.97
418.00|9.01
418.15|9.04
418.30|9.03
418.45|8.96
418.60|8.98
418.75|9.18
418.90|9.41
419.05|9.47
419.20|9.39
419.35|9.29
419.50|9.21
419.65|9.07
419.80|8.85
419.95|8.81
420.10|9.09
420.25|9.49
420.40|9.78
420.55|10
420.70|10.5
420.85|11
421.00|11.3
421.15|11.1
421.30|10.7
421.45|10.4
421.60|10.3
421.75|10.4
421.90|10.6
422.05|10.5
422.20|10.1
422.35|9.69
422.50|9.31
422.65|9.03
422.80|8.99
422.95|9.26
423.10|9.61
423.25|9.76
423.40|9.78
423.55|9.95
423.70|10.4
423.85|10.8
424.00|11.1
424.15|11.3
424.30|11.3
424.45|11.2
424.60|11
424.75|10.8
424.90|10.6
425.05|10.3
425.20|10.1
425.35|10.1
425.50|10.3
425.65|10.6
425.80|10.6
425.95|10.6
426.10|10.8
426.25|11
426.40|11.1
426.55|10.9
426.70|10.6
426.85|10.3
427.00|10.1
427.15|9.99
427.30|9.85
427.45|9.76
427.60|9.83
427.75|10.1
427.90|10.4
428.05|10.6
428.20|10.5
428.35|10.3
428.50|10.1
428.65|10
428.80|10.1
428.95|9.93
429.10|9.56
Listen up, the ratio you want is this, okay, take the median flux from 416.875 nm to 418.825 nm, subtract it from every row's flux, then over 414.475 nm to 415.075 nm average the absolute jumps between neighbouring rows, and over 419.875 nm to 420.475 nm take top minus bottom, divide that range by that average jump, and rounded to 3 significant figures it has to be 4.10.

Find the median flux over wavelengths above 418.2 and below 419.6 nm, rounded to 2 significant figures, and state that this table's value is 9.2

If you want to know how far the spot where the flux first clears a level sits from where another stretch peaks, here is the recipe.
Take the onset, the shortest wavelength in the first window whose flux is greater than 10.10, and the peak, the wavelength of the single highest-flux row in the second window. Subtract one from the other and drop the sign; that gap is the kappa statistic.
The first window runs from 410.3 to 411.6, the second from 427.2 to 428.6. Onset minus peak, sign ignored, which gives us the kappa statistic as 16.65 nm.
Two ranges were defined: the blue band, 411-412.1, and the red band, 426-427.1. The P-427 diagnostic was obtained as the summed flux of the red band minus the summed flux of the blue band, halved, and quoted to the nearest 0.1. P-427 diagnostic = 1.7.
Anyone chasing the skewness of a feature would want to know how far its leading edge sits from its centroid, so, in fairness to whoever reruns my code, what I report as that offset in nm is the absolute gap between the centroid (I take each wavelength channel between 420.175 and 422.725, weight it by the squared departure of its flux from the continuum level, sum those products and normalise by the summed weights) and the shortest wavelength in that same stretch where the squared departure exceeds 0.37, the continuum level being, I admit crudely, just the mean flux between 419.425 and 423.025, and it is 0.51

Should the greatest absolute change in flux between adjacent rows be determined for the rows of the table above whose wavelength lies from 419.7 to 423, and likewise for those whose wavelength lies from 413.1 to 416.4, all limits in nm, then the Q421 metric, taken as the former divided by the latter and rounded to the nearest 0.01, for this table 0.79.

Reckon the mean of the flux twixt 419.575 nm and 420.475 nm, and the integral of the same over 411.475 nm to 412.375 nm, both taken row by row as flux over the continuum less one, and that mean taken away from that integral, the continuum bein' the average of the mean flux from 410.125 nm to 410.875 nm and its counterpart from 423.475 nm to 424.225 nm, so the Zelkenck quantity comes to 0.12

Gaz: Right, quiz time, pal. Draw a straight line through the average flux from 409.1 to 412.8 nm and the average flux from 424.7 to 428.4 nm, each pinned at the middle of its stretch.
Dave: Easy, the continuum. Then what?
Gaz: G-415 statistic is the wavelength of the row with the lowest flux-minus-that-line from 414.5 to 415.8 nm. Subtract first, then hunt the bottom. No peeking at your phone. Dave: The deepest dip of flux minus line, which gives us 414.85 nm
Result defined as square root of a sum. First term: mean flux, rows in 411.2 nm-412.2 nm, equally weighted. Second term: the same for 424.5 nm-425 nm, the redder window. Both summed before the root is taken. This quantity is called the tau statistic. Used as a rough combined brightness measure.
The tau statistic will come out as 4.60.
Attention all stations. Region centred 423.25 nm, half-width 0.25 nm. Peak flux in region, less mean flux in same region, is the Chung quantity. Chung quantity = 0.1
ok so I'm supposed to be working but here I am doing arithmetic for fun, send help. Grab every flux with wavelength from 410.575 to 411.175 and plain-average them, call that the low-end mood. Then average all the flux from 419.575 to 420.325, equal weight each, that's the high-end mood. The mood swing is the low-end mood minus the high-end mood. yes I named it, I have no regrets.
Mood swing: 0.2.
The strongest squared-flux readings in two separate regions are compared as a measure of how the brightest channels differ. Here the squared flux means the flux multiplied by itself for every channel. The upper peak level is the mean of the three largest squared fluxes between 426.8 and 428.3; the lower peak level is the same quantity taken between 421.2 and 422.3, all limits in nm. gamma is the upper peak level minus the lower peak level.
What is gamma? -2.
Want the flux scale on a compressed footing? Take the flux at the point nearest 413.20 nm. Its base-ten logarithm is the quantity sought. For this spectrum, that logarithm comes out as 1.02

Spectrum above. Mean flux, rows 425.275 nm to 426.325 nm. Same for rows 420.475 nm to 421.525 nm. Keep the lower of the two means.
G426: 10.6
